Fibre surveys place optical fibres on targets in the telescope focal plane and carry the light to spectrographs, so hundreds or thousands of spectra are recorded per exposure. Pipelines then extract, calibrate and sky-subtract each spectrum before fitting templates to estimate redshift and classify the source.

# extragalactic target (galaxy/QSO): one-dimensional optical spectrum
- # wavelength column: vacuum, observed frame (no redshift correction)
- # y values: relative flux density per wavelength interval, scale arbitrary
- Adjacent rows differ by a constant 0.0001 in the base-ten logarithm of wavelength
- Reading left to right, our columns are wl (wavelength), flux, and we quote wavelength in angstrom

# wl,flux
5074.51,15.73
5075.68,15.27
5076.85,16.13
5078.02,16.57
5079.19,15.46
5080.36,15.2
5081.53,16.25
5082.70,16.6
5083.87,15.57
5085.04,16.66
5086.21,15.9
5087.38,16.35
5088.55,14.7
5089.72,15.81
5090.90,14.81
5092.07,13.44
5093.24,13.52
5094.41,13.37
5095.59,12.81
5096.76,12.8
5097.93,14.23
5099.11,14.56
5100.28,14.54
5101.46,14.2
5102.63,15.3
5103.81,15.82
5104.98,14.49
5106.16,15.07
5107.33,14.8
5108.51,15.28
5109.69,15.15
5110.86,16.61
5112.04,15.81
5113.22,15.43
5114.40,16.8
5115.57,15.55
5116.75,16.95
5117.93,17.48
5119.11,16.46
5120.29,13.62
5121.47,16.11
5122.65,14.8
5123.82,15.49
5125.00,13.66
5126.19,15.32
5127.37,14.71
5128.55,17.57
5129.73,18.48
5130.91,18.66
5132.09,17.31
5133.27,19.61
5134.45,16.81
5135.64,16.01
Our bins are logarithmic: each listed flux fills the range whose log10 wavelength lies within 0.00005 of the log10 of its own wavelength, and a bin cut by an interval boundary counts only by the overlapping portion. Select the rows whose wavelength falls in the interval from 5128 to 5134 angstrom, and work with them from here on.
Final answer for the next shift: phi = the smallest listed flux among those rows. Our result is 17.31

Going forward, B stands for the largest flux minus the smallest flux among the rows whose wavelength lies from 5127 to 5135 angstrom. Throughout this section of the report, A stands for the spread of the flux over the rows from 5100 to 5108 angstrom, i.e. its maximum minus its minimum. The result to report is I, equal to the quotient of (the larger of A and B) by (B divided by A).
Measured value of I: 1.6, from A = 1.62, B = 4.9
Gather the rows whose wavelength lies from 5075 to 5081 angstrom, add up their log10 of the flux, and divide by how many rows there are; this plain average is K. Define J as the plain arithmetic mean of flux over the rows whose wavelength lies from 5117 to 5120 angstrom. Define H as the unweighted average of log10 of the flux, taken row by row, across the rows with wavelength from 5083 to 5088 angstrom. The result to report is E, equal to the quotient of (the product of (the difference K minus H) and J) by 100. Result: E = -0.002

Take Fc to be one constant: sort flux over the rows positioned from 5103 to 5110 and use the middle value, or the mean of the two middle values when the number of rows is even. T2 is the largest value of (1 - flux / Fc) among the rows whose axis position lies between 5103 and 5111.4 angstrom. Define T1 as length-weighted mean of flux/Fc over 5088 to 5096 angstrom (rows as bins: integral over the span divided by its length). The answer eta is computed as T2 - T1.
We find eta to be -0.89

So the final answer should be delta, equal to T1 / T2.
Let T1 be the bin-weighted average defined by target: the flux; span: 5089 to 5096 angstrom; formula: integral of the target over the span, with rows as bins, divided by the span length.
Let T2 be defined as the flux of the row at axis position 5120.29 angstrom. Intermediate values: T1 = 14.0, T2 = 13.62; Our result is 1.03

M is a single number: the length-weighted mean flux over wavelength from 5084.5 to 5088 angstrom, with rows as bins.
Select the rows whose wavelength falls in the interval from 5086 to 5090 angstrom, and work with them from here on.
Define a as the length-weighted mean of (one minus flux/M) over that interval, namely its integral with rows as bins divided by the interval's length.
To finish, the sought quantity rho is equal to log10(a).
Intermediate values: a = 0.04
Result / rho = -1.4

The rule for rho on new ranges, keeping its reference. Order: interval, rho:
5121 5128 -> -1.1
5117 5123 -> -1.5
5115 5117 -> -2.0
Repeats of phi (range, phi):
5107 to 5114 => 14.8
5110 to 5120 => 15.43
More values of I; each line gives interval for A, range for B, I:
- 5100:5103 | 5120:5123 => 1.1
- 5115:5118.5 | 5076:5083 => 2.7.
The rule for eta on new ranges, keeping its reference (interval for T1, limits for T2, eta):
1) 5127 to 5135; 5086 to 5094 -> -1.06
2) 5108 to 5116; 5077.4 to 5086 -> -1.05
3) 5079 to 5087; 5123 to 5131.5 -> -0.96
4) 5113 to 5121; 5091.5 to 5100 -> -0.91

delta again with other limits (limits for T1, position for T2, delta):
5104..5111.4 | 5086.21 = 0.96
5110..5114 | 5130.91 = 0.85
